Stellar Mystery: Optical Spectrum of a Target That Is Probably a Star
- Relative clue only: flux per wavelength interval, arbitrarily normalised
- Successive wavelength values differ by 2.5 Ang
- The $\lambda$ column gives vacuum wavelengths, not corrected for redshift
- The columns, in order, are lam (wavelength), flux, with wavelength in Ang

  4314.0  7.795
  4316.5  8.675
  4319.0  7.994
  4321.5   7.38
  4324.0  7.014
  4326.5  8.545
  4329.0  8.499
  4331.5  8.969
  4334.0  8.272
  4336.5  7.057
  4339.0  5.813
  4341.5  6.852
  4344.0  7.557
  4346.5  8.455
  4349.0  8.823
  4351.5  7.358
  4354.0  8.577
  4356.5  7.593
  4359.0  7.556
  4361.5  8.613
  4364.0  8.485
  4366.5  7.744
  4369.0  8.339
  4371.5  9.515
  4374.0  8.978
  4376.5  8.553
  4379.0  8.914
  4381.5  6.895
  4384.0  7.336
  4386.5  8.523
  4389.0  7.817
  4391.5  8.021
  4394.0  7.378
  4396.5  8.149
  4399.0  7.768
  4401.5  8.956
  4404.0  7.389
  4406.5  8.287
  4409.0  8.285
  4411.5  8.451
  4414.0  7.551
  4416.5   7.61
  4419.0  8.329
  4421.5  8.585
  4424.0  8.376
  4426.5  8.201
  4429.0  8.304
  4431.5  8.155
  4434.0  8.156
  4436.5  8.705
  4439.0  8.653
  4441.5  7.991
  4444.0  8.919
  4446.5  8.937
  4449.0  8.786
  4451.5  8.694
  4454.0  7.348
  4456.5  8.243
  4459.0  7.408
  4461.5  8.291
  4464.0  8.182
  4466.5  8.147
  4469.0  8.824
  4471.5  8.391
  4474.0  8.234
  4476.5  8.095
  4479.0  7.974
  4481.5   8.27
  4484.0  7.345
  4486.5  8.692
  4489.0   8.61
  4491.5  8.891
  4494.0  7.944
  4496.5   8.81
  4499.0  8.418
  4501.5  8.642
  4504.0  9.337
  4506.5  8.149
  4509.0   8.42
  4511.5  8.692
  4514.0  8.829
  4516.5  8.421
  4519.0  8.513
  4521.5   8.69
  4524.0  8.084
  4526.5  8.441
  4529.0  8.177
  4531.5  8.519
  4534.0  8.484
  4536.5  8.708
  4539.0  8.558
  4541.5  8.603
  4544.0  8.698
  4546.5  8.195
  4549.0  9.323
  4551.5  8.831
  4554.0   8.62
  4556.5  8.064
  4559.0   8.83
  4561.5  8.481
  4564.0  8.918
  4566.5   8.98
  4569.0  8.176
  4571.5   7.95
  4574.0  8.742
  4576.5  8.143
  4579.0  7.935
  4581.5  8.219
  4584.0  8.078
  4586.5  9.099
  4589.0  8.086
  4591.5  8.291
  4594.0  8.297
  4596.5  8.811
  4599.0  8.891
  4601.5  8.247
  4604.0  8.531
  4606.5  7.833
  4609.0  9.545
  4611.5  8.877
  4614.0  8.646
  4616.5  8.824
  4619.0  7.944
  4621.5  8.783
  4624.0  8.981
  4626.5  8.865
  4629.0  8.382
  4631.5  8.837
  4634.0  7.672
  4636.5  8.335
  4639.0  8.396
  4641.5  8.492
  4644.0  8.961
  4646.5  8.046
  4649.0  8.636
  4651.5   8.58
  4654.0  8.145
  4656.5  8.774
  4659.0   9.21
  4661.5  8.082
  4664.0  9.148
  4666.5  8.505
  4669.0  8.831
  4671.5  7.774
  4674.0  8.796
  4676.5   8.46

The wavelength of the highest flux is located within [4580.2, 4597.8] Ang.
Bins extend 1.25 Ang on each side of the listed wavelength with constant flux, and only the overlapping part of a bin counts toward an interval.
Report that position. 4586.5 Ang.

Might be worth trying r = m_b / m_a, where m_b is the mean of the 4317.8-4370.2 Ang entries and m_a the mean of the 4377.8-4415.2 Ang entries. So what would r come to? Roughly 0.987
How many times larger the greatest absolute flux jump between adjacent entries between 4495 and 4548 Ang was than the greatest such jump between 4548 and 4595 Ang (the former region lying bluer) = 1.2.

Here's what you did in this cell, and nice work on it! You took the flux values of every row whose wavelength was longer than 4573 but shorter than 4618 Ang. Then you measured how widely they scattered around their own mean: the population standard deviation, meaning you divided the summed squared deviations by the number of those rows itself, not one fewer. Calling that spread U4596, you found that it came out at 0.44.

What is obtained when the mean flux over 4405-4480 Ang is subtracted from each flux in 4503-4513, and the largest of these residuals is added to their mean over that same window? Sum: 1.4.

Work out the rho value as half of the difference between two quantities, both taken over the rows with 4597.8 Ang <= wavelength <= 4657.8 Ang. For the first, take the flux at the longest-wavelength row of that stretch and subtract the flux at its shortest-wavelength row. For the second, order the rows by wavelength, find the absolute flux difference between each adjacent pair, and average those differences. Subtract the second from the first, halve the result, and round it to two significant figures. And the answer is -0.33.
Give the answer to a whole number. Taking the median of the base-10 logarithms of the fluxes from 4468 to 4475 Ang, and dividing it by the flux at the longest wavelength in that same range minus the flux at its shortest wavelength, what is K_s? -2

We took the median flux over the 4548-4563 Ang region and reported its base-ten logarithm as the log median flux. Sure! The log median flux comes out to 0.941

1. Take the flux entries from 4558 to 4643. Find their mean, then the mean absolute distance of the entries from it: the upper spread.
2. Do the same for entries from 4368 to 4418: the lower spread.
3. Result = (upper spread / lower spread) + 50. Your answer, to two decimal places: 50.66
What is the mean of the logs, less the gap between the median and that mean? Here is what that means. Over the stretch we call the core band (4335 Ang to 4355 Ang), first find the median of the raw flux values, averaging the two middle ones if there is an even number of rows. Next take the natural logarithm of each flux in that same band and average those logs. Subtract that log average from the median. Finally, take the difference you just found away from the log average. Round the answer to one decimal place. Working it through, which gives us -3.4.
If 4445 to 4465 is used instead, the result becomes -4.1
